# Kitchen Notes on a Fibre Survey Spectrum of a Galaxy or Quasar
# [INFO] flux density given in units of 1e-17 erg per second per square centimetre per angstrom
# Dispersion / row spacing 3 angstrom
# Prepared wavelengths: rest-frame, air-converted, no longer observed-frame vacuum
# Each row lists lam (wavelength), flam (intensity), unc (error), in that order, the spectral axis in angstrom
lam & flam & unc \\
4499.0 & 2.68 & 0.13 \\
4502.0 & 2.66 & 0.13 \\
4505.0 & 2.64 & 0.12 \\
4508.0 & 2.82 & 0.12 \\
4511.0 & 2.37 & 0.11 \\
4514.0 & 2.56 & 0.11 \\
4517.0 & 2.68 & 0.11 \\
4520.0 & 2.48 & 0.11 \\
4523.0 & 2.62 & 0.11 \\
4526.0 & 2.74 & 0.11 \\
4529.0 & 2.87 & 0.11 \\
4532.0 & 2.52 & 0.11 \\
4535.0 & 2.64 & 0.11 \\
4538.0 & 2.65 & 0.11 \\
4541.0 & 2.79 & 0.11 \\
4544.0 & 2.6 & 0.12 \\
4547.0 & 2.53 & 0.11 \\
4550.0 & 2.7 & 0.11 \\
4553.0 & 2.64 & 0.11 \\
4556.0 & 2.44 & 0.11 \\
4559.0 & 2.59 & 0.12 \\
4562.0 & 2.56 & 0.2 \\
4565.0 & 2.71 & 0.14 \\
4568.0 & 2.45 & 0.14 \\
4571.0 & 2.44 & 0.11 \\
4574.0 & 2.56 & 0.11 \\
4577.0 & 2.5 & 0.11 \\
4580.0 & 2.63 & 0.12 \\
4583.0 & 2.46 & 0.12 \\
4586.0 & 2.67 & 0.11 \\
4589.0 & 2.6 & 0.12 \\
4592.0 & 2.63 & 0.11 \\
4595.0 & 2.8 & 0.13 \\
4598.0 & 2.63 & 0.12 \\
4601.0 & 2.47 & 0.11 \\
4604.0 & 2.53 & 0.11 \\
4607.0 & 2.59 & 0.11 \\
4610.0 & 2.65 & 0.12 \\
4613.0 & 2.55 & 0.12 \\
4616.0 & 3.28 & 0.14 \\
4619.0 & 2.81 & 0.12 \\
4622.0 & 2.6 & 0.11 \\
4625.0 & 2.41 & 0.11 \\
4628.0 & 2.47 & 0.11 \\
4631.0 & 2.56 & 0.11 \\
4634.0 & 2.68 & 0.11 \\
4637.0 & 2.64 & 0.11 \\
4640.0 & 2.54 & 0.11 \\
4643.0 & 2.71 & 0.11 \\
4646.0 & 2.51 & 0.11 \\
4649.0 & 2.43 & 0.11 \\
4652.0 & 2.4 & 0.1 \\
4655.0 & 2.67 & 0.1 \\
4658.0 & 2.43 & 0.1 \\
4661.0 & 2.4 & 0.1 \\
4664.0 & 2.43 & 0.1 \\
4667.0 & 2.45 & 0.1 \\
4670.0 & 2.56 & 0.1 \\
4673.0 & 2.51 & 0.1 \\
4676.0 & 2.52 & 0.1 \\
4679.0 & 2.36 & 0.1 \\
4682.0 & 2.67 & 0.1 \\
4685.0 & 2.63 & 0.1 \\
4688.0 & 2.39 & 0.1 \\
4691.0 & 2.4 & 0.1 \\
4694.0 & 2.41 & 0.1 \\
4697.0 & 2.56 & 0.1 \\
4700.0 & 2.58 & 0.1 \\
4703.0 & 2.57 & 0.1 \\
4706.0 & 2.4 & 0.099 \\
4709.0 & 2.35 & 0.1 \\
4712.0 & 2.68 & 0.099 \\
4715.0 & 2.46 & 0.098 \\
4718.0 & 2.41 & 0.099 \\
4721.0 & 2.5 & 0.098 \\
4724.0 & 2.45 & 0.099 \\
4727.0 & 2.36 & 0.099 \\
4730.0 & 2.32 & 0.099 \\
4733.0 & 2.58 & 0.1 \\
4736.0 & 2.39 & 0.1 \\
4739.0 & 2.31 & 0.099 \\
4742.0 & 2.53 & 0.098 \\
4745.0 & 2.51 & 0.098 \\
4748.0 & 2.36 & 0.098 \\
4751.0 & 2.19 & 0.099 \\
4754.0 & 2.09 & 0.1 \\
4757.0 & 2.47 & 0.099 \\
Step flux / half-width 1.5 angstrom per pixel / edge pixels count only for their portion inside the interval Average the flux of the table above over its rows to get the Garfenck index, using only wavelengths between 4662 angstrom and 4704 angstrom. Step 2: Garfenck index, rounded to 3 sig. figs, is 2.50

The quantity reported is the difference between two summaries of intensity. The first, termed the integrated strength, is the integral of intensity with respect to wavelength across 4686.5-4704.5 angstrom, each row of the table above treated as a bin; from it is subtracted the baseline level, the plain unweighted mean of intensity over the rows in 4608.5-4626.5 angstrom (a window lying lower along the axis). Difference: 42.0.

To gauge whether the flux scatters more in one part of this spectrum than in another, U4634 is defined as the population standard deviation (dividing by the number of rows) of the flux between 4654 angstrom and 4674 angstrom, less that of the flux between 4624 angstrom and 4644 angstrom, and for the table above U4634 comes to -0.01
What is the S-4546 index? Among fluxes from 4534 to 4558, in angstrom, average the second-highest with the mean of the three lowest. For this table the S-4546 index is 2.61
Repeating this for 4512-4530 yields 2.65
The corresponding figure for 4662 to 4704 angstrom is 2.51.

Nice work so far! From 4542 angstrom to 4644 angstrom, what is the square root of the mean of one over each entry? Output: 0.620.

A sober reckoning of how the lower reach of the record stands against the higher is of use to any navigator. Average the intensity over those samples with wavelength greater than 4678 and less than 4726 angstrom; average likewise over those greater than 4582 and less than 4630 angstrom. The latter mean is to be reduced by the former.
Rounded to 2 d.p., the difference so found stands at 0.15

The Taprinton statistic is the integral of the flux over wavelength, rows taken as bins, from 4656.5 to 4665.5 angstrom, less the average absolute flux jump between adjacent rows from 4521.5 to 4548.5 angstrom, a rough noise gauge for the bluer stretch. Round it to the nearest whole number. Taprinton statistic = 22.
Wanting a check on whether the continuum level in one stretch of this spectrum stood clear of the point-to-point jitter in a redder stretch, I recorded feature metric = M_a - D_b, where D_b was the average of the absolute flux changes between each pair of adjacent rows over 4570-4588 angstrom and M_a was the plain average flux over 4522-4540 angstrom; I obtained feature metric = 2.54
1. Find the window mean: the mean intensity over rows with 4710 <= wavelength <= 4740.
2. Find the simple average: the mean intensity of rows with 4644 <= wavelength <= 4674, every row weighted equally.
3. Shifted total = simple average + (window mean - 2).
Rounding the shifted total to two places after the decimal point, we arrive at 2.93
